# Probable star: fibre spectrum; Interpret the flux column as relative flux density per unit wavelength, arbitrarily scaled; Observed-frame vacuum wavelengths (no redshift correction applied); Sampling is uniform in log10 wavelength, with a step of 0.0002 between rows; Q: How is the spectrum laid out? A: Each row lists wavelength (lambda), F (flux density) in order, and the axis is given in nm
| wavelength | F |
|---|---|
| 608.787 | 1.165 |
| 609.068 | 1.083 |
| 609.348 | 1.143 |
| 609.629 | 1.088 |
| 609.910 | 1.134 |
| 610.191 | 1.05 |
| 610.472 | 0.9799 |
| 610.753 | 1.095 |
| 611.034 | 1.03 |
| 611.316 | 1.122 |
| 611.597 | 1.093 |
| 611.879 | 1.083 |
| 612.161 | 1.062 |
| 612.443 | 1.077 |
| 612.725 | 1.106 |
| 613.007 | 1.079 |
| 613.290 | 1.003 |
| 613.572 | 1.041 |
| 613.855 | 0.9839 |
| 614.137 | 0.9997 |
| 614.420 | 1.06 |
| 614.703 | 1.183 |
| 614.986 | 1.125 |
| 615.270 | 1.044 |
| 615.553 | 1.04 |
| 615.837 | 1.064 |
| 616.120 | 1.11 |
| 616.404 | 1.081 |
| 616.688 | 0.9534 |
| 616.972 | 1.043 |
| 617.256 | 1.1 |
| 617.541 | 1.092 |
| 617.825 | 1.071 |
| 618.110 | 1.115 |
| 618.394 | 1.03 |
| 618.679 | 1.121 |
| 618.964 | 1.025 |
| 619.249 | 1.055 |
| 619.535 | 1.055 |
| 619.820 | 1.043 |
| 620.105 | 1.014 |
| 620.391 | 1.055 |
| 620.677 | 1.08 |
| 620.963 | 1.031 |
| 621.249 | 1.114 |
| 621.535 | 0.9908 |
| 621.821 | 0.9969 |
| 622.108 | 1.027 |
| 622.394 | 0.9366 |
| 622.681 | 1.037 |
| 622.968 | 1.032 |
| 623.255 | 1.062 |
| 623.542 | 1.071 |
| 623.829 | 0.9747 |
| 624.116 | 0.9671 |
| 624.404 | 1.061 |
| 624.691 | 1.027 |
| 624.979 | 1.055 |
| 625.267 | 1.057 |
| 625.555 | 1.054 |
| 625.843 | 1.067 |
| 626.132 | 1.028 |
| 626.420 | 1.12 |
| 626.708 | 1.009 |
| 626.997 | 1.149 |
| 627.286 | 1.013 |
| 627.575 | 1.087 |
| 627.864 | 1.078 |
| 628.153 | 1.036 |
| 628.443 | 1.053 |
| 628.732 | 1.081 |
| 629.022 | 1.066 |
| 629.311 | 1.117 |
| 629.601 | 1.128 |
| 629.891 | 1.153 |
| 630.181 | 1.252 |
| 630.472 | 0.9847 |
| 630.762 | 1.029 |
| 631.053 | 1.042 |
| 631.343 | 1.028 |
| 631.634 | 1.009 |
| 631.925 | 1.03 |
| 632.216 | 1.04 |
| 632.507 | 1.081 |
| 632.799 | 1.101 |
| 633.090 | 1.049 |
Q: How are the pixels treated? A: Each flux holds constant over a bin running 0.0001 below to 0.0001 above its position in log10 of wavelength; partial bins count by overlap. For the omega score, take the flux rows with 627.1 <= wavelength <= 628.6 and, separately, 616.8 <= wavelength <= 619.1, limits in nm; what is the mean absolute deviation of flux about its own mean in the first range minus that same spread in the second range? -0.009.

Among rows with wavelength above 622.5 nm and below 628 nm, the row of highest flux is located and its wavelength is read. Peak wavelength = 626.997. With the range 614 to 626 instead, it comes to 614.703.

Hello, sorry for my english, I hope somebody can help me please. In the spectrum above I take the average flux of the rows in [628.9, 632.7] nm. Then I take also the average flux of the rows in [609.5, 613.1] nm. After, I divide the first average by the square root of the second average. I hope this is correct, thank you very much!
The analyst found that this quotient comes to 1.035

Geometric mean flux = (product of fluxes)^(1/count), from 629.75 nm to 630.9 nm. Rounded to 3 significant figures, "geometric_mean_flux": 1.10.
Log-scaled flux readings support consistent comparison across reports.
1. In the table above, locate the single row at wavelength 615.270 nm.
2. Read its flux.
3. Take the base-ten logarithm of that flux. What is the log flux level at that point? 0.019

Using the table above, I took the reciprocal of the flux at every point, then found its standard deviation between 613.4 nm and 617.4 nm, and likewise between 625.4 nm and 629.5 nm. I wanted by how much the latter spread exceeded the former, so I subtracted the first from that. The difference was -0.017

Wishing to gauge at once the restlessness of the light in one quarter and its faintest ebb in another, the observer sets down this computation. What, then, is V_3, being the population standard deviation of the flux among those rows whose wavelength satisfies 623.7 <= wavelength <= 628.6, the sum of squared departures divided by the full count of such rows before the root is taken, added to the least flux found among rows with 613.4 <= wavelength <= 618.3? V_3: 1.00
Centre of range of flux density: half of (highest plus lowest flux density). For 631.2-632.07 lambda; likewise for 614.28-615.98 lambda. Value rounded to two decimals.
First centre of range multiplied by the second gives 1.13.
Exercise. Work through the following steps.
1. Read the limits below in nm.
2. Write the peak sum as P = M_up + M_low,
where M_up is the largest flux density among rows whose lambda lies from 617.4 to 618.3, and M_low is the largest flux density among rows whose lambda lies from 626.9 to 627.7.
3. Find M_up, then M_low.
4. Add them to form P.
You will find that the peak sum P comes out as 2.26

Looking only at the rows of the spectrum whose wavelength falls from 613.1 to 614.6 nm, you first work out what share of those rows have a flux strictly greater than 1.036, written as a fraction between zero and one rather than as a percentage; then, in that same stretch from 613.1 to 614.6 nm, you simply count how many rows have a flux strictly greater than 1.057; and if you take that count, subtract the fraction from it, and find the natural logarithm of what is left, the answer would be -0.5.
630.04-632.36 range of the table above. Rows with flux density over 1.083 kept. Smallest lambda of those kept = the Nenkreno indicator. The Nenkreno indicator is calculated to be 630.181 nm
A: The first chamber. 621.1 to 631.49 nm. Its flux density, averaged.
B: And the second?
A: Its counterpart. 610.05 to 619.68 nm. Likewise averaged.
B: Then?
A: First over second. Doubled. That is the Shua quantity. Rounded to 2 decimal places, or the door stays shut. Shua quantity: 1.98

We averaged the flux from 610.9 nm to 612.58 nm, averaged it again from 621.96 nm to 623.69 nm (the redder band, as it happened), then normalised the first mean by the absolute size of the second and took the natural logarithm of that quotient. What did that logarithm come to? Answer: 0.048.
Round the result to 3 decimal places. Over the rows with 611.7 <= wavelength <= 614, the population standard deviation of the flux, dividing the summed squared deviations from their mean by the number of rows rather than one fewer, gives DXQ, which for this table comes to 0.039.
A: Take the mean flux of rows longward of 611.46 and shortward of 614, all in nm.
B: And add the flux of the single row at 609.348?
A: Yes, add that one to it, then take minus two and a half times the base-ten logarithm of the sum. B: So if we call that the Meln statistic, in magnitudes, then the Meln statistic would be -0.86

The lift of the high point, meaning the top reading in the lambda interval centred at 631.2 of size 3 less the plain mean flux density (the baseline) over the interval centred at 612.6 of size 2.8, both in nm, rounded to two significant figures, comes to 0.19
